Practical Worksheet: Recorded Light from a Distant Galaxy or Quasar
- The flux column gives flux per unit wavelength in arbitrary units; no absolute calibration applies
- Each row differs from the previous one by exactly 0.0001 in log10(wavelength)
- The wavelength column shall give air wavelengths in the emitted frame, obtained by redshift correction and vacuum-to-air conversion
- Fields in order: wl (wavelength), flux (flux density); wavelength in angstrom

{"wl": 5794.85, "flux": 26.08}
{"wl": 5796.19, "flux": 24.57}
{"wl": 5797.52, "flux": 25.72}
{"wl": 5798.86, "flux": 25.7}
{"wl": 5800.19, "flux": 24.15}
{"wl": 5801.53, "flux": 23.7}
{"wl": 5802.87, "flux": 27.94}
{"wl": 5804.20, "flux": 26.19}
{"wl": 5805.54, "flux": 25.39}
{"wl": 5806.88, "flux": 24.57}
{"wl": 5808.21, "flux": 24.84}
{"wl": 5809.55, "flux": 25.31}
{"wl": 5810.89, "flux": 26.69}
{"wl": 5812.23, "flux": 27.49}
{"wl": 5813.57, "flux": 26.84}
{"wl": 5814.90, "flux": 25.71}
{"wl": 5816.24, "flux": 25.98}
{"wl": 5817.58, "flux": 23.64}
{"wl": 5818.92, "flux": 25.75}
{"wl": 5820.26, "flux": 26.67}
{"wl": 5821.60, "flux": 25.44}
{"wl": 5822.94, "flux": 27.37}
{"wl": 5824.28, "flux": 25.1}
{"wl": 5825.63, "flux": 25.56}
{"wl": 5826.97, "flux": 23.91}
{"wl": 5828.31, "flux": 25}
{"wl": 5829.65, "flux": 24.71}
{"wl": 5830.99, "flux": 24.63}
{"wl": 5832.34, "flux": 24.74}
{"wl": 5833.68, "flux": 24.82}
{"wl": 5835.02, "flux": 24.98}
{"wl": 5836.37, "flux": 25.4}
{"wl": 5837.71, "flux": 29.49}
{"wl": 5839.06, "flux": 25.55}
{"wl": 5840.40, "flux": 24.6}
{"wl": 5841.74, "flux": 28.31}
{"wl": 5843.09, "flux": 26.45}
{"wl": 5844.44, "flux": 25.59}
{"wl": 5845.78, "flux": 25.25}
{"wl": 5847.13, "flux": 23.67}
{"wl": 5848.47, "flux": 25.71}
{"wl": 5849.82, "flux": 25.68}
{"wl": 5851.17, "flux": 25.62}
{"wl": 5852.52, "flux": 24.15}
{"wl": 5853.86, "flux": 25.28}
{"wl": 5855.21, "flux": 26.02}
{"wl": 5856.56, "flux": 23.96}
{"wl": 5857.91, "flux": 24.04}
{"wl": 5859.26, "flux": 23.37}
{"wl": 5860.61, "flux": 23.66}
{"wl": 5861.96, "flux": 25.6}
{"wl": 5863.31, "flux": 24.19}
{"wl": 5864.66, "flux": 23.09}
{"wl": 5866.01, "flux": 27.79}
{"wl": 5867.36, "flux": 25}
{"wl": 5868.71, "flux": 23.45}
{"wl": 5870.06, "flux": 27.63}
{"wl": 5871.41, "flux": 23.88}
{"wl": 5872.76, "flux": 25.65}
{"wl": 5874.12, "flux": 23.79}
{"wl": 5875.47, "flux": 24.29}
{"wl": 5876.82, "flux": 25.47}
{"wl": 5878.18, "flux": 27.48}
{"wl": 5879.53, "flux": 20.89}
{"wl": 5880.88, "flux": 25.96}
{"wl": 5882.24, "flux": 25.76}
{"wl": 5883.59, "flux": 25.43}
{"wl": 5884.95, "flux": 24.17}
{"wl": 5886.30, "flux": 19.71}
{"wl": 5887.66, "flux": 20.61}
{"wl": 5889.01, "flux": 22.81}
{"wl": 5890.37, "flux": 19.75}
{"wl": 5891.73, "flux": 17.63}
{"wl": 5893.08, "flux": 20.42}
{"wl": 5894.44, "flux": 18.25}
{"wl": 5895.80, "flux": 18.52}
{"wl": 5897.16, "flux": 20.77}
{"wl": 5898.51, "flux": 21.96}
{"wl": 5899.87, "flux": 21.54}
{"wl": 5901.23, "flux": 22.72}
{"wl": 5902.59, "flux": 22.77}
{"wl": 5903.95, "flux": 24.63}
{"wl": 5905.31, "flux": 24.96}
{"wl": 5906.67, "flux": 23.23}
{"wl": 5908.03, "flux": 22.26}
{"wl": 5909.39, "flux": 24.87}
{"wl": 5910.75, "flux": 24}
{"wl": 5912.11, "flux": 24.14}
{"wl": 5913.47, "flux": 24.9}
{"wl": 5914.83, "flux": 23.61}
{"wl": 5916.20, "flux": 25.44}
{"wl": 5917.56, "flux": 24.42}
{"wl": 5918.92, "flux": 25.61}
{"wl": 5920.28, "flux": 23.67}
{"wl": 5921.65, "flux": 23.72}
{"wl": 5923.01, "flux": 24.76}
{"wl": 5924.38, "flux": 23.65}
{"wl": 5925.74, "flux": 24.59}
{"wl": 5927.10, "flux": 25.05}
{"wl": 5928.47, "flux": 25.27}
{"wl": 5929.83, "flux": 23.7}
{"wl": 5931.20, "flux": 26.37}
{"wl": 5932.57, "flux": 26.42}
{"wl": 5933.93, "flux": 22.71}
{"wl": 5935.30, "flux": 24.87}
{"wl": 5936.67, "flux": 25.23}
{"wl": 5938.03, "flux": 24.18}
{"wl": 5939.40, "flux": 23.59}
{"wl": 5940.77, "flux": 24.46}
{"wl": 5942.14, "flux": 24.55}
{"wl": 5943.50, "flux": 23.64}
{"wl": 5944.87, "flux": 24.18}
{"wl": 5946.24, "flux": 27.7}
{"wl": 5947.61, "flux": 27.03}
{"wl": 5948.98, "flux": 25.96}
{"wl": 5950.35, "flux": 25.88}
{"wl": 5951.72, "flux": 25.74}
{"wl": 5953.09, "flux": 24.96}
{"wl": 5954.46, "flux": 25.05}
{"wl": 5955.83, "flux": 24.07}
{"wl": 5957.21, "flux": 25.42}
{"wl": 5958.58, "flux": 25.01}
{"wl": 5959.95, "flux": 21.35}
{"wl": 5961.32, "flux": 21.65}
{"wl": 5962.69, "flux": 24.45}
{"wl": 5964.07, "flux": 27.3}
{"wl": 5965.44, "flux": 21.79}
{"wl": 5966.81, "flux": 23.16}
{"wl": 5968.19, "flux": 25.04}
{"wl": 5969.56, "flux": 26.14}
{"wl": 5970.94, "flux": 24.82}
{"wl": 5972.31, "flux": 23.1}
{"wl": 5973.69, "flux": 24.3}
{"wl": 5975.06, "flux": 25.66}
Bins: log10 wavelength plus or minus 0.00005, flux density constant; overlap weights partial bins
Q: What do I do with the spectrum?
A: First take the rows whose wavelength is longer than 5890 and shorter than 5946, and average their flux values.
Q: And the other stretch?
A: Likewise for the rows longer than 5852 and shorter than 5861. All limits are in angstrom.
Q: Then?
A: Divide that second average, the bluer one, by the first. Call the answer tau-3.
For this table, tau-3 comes 1.04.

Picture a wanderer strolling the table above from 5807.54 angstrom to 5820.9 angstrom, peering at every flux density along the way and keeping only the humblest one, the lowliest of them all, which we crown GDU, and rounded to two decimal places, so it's 23.64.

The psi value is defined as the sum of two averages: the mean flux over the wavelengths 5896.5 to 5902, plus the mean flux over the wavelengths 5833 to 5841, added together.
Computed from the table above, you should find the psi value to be 47.6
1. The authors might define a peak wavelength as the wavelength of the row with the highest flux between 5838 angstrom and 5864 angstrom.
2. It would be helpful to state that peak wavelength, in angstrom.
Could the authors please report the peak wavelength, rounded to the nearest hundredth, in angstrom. 5841.74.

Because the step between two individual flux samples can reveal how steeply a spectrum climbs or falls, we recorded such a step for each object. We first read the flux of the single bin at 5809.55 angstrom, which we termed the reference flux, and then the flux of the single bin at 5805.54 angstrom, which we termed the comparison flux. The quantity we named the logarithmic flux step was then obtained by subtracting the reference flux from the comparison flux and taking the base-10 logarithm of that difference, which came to -1.1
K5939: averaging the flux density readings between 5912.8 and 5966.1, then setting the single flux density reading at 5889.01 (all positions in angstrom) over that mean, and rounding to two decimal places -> 0.92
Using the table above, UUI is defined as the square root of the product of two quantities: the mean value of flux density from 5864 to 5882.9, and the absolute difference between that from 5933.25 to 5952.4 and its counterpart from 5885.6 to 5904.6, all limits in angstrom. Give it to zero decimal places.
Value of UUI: 10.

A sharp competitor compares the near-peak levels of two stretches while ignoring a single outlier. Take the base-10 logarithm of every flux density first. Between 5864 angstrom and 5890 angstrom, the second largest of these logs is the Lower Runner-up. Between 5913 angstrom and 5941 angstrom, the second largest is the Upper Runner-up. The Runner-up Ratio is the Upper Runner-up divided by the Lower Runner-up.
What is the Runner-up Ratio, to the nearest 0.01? 0.99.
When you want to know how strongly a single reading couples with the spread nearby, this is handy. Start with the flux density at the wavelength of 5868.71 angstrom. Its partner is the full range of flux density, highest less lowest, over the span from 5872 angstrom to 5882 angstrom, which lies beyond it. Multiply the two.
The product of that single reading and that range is 155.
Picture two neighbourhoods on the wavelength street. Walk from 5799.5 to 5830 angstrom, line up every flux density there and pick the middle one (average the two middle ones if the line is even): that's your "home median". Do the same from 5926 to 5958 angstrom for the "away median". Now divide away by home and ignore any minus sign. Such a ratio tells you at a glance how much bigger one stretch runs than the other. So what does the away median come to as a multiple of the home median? 0.98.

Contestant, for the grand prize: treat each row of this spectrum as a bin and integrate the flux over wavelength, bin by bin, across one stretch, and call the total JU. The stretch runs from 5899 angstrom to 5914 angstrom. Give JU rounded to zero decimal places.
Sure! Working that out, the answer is 354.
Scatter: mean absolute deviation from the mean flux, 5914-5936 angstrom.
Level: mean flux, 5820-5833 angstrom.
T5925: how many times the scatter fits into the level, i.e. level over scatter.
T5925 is 29.5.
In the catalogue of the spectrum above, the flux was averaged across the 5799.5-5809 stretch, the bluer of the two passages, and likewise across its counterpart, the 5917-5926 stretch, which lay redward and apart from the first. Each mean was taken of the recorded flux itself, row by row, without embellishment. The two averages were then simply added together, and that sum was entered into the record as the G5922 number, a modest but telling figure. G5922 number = 49.6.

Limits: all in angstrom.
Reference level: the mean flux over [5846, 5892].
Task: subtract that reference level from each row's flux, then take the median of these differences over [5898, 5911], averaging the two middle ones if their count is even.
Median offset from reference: -1.2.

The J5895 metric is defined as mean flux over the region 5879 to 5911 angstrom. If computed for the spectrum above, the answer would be 22.2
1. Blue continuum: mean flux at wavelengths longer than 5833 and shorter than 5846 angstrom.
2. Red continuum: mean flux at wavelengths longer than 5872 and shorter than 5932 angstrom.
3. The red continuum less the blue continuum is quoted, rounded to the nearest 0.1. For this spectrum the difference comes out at -2.7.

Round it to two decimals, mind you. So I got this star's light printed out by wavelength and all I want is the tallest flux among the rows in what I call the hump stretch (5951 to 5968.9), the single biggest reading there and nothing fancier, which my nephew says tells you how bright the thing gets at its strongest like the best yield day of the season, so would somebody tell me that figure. 27.30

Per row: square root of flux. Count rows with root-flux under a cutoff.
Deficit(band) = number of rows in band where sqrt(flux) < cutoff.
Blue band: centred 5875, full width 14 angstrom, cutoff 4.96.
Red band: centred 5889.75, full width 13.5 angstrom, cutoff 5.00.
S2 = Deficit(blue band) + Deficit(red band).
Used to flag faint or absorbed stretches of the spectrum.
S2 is 14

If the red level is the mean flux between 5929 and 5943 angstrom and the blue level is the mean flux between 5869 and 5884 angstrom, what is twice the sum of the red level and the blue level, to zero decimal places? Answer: 99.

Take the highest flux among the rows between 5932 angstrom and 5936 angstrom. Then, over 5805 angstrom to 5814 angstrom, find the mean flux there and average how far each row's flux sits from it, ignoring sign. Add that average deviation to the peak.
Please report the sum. 27.4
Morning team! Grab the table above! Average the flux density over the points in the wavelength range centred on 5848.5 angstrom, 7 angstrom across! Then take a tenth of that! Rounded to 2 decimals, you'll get 2.52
